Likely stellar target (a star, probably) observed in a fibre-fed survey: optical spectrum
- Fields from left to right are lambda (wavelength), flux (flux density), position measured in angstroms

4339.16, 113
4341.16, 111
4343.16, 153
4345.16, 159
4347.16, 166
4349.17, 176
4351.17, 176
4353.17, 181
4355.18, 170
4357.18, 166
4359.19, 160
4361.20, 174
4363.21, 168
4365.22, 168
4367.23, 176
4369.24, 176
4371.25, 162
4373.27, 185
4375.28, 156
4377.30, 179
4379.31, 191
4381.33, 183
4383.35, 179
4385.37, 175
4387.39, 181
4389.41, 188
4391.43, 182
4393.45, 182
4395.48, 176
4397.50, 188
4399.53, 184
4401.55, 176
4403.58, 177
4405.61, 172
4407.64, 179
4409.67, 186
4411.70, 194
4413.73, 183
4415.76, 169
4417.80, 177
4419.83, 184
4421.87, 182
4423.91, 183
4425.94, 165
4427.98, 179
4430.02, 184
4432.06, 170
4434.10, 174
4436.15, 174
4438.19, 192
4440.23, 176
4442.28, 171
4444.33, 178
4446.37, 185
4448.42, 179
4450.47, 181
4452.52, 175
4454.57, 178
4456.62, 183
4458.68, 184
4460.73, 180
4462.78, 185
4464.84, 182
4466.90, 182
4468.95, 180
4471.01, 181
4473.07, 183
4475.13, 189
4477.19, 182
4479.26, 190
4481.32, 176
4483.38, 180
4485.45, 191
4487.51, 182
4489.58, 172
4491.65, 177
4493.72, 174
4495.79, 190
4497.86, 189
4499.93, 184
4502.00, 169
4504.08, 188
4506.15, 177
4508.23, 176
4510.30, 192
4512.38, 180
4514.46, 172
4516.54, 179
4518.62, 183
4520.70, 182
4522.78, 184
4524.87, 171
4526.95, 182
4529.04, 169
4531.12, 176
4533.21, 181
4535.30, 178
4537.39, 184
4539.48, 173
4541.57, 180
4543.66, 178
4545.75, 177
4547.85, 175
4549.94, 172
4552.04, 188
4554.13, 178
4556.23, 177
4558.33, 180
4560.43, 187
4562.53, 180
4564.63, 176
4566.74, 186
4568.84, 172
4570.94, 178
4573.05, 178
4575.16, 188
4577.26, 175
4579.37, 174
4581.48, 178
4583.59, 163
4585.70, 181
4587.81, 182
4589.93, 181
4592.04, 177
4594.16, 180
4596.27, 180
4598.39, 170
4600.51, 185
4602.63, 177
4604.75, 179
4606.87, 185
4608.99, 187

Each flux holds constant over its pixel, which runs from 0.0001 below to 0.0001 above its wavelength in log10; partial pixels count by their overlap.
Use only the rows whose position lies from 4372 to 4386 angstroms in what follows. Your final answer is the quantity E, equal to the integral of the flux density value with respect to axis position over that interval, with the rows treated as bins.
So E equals 2492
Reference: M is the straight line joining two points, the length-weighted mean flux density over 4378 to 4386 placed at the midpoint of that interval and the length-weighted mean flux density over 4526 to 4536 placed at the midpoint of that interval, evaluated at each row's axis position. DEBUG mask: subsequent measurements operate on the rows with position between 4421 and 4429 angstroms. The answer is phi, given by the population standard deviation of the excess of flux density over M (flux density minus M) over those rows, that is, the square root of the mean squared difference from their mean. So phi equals 7.2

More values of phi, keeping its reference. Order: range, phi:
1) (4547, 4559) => 5.0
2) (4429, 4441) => 7.5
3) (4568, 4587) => 6.4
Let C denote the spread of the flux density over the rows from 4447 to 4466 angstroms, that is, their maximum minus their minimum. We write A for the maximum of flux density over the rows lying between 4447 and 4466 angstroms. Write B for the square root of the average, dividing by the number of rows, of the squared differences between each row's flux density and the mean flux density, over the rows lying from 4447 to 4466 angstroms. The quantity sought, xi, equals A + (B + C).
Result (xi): 198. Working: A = 185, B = 3.0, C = 10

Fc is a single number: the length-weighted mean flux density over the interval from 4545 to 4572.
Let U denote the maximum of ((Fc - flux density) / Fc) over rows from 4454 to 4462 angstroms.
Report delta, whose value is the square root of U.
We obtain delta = 0.07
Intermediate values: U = 0.005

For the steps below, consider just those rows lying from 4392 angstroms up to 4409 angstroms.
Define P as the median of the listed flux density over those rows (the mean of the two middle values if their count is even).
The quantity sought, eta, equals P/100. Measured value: 1.780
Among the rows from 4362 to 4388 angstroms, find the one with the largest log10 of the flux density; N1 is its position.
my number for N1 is 4379.31 angstroms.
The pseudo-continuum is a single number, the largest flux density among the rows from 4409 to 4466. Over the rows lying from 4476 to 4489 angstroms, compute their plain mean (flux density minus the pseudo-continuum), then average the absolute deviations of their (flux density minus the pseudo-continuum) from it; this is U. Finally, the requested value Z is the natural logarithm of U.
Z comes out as 1.54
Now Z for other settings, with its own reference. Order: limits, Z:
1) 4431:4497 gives 1.53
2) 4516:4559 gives 1.30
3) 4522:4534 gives 1.64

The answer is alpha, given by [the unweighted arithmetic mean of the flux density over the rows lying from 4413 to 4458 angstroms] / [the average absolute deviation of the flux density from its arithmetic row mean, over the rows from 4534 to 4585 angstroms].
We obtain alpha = 45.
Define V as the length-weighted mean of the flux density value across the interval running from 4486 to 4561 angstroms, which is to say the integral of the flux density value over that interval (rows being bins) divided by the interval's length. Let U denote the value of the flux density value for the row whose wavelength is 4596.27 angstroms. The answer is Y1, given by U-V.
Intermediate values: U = 180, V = 179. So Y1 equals 1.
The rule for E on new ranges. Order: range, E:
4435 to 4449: 2509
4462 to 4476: 2562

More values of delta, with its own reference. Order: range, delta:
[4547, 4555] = 0.20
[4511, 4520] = 0.20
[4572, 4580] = 0.17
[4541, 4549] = 0.15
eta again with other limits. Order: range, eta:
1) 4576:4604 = 1.780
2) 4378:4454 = 1.790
